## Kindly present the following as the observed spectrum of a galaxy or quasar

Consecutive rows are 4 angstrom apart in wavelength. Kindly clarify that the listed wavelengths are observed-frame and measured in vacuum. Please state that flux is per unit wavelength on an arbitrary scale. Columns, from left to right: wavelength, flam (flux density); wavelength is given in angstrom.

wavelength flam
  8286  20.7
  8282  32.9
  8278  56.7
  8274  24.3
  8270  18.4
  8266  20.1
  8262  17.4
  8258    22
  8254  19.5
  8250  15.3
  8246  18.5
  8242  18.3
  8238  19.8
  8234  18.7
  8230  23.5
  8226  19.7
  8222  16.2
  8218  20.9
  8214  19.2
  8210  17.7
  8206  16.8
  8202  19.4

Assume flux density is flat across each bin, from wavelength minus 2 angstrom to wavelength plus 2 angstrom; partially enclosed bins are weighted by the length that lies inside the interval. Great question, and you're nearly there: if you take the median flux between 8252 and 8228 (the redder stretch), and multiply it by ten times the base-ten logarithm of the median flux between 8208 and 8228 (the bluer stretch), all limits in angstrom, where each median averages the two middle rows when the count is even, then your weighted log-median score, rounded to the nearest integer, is 239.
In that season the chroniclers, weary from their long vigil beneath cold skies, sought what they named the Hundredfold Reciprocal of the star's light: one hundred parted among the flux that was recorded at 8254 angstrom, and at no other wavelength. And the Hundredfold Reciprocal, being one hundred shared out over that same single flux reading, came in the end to 5.13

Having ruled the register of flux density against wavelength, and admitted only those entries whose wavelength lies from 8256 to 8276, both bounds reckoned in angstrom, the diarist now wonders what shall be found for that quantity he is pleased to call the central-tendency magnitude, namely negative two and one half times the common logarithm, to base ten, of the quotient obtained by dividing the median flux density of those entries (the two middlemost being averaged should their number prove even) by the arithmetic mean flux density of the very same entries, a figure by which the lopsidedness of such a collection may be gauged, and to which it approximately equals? 0.018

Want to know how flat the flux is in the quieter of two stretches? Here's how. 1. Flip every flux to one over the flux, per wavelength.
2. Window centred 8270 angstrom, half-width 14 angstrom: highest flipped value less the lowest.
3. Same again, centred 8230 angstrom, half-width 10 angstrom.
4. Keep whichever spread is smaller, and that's 0.019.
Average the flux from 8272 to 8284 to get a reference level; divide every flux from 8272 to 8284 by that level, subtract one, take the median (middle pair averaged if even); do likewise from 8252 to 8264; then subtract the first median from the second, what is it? -0.353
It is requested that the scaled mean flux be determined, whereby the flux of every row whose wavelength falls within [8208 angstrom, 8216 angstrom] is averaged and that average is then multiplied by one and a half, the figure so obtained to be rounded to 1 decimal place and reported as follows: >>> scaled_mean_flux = 27.7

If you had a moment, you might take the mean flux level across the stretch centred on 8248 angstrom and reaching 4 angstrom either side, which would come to 16.9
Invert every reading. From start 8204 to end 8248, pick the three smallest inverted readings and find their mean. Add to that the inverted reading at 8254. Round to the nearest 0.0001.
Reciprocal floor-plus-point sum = 0.0983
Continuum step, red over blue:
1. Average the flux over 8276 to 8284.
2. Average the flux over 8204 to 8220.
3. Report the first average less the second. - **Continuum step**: 26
